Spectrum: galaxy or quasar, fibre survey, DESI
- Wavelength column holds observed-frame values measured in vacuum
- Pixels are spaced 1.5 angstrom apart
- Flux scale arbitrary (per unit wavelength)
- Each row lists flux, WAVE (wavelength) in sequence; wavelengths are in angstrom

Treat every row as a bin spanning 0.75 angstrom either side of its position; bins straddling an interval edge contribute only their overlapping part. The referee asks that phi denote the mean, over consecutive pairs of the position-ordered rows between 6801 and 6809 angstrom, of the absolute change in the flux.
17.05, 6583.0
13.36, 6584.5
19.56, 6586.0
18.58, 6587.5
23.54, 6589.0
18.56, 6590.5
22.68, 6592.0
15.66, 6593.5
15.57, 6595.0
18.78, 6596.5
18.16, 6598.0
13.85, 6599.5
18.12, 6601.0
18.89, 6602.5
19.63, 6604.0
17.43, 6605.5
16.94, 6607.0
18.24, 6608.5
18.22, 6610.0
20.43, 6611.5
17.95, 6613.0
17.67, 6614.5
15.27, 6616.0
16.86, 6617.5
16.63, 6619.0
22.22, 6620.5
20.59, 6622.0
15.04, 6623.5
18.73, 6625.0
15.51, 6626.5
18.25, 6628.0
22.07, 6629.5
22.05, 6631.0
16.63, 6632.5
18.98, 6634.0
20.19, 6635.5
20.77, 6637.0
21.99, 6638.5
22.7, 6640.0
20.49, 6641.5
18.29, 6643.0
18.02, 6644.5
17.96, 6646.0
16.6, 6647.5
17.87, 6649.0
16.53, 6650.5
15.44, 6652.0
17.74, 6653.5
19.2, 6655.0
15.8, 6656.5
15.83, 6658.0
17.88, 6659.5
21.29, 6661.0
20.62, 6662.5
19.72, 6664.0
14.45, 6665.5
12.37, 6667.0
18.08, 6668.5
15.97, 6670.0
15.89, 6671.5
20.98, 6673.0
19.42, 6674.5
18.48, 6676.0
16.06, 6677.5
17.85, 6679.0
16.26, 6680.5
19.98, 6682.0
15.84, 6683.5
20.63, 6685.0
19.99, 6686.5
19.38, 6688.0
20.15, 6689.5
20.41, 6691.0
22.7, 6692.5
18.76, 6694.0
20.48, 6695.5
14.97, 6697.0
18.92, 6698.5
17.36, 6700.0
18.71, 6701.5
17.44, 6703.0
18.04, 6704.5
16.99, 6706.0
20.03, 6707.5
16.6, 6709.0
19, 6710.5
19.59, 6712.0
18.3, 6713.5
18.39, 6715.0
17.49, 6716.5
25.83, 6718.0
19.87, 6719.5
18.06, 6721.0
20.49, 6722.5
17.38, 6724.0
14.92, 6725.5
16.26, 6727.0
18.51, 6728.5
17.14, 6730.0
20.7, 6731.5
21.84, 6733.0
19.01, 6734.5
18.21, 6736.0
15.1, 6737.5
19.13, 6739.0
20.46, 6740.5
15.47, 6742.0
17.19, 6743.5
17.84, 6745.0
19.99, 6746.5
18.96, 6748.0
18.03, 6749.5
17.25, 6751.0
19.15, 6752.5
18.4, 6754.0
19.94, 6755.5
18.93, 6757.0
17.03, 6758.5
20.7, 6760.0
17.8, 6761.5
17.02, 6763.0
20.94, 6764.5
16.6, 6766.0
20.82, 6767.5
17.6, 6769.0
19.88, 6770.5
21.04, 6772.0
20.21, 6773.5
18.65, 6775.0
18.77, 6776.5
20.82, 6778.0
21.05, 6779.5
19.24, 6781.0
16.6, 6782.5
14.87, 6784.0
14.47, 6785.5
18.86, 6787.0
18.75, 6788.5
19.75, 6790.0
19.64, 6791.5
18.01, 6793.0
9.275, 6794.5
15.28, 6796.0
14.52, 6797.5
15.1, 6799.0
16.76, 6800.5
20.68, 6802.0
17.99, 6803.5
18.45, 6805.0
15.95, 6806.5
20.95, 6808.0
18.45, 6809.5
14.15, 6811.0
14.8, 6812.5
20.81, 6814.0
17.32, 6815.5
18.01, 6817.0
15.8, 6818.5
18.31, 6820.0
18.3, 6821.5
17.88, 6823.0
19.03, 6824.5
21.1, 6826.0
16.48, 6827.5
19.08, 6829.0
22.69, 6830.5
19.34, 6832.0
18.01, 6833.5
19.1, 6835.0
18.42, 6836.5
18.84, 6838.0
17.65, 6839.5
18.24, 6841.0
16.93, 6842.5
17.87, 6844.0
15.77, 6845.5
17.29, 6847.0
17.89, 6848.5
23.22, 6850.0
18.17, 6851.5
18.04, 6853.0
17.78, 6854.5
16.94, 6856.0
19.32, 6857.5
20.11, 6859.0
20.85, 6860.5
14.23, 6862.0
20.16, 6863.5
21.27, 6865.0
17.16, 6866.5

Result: 2.7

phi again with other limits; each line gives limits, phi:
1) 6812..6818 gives 3.4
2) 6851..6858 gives 0.9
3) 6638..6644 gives 1.7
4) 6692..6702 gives 3.0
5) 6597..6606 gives 2.5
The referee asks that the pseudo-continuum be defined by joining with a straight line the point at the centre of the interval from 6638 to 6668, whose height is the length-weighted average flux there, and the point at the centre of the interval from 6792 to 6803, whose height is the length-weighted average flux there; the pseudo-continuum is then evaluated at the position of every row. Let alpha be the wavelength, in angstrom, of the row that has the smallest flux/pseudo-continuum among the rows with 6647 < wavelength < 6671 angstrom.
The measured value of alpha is 6667.0 angstrom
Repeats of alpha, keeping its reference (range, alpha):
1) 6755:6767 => 6766.0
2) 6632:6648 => 6632.5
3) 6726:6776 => 6737.5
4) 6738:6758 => 6742.0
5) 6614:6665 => 6623.5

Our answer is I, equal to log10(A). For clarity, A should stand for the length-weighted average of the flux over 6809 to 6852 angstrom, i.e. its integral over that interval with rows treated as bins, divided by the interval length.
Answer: 1.261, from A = 18.2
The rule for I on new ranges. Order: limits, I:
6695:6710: 1.254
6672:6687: 1.267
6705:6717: 1.263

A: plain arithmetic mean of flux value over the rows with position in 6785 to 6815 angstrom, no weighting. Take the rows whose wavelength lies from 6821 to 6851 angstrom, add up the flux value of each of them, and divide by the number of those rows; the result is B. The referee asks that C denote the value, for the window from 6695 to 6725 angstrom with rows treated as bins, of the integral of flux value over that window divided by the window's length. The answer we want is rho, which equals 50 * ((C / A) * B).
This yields 1016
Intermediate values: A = 17.1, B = 18.7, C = 18.7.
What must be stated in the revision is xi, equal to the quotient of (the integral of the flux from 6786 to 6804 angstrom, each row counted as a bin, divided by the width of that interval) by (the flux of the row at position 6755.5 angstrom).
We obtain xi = 0.85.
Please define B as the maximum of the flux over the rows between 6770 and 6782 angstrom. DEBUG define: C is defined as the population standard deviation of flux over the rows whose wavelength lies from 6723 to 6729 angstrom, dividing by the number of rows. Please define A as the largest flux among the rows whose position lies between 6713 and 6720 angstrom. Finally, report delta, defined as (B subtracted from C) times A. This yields -509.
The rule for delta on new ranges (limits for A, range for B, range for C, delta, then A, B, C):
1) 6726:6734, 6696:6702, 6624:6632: -359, 21.84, 18.92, 2.5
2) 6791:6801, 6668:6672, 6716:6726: -292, 19.64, 18.08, 3.2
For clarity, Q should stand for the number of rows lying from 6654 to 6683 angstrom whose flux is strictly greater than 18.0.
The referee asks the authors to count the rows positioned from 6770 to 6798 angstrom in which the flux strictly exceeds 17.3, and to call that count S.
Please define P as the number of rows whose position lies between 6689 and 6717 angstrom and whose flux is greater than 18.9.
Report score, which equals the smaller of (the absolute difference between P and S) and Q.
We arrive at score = 5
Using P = 8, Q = 9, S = 13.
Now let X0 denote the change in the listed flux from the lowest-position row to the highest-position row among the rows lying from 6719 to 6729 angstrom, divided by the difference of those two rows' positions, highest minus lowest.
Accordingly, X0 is -0.15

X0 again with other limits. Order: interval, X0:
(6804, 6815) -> 0.26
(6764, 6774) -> -0.08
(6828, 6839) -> -0.03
